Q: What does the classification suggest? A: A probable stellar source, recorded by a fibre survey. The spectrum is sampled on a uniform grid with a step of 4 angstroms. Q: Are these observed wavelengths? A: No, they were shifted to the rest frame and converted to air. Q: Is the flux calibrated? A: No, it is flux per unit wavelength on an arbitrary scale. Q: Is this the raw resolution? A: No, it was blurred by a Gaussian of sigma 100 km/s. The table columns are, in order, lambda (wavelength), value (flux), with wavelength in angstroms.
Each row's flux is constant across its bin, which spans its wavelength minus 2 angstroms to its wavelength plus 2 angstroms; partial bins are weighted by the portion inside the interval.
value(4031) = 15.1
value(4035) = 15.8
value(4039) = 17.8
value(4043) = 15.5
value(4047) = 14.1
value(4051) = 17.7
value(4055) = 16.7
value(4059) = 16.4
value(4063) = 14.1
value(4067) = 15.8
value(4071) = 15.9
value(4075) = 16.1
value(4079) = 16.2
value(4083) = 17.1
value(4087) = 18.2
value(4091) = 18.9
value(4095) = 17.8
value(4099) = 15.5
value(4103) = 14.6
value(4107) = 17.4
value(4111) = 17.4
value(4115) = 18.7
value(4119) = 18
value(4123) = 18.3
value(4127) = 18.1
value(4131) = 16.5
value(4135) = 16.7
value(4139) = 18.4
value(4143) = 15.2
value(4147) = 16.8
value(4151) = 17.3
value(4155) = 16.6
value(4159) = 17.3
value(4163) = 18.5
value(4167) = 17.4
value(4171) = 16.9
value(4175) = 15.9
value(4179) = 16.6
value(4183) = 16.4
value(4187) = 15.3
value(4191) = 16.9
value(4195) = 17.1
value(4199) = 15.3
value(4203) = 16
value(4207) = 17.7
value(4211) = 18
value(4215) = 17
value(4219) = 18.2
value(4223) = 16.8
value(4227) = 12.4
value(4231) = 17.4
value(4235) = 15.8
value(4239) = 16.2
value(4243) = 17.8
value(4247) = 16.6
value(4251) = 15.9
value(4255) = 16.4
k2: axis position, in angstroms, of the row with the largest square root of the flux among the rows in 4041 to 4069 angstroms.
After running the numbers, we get 4051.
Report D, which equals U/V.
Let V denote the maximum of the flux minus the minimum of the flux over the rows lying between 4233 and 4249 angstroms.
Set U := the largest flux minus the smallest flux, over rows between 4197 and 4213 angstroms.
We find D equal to 1.35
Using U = 2.7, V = 2.00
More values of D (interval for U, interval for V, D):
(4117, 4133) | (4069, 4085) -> 1.50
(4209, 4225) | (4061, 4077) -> 0.70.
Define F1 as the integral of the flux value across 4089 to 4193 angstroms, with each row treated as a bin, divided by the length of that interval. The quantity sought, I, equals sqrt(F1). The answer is 4.13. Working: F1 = 17.1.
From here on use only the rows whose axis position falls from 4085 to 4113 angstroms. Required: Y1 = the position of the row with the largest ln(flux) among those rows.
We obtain 4091 angstroms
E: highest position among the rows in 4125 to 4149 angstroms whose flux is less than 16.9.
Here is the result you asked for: 4147 angstroms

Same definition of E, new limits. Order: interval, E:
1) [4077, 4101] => 4099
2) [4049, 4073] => 4071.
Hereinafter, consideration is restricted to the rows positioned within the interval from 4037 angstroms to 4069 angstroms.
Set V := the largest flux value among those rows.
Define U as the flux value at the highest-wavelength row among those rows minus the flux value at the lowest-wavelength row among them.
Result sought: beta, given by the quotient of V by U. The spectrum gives -9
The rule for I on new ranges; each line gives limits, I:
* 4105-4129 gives 4.24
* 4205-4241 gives 4.08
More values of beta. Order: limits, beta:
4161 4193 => -12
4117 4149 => -15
